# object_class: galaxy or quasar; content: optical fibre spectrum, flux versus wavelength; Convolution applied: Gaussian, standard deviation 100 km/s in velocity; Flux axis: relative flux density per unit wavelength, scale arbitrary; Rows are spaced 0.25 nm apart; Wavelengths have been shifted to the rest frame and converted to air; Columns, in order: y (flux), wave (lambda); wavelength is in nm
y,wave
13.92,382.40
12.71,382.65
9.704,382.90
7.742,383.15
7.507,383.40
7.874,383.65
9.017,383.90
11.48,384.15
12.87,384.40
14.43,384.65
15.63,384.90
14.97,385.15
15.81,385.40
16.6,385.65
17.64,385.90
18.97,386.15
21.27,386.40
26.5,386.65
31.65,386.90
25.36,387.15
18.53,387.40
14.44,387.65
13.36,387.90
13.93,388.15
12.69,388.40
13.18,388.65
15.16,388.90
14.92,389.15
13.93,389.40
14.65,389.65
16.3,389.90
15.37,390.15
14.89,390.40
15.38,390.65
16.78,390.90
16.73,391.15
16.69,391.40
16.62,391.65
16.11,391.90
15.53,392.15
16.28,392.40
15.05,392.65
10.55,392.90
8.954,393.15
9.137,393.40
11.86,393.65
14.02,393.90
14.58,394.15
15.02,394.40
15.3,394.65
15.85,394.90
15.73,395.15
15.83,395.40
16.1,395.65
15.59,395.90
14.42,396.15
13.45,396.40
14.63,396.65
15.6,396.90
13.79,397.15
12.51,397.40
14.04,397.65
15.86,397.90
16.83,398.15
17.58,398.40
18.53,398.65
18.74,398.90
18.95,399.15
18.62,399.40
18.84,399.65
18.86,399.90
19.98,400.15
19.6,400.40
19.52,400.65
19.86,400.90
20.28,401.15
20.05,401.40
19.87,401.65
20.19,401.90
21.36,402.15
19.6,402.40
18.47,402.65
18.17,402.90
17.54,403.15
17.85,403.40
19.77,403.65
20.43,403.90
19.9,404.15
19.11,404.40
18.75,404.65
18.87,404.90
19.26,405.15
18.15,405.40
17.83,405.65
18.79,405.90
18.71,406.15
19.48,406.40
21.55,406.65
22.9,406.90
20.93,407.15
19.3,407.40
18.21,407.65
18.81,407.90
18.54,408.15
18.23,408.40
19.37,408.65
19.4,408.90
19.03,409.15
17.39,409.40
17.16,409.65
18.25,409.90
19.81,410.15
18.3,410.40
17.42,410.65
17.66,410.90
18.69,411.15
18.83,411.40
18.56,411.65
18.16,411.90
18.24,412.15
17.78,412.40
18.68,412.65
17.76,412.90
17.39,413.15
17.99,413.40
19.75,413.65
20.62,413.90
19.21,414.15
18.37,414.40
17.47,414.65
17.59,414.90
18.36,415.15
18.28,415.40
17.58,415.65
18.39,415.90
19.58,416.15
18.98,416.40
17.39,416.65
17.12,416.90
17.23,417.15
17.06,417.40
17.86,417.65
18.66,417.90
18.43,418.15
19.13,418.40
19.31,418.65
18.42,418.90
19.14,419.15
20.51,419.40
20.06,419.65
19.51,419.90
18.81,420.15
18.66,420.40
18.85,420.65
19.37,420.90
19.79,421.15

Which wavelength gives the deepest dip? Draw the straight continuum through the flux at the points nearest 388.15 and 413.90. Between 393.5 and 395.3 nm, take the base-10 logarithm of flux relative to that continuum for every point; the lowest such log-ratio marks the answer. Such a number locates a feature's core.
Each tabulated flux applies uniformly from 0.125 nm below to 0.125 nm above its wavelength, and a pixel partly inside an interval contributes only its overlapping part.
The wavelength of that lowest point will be 393.65 nm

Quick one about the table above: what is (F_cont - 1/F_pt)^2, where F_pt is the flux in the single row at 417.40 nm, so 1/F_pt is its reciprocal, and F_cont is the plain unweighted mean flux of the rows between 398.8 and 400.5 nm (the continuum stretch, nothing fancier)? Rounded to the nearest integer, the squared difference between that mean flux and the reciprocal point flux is 362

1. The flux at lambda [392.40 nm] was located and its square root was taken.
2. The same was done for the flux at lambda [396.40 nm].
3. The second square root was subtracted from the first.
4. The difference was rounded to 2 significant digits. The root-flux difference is 0.37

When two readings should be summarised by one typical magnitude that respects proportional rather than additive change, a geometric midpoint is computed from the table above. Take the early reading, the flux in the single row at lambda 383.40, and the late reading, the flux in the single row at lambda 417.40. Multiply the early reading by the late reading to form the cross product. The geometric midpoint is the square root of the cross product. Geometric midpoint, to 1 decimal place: 11.3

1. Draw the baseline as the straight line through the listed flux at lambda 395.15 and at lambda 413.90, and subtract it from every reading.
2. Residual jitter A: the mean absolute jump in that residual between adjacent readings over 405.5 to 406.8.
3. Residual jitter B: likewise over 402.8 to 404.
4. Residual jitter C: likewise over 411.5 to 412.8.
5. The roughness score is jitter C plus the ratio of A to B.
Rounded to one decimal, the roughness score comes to 1.6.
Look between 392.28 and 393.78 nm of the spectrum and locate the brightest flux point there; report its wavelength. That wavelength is 392.40 nm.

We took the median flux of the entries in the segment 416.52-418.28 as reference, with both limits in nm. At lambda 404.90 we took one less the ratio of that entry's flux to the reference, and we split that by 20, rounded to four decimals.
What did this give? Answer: -0.0043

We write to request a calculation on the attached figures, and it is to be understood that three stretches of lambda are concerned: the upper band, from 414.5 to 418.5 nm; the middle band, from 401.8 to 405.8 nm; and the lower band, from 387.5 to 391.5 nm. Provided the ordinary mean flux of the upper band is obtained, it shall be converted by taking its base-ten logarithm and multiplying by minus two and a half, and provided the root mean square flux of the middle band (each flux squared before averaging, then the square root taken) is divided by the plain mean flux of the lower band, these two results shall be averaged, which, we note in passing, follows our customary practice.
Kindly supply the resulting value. -0.93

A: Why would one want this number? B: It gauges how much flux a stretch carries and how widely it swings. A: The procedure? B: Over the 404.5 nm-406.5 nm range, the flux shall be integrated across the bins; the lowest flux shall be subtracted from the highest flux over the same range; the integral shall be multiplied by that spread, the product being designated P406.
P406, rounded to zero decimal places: 62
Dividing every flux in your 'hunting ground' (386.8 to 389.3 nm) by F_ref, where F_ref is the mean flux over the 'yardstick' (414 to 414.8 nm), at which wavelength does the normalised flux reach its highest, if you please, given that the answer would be 386.90 nm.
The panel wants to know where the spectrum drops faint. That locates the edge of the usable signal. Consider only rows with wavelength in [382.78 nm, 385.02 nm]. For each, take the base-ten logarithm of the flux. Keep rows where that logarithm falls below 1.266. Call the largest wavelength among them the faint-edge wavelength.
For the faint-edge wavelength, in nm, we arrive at 384.90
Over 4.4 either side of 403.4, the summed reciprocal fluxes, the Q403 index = 1.8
